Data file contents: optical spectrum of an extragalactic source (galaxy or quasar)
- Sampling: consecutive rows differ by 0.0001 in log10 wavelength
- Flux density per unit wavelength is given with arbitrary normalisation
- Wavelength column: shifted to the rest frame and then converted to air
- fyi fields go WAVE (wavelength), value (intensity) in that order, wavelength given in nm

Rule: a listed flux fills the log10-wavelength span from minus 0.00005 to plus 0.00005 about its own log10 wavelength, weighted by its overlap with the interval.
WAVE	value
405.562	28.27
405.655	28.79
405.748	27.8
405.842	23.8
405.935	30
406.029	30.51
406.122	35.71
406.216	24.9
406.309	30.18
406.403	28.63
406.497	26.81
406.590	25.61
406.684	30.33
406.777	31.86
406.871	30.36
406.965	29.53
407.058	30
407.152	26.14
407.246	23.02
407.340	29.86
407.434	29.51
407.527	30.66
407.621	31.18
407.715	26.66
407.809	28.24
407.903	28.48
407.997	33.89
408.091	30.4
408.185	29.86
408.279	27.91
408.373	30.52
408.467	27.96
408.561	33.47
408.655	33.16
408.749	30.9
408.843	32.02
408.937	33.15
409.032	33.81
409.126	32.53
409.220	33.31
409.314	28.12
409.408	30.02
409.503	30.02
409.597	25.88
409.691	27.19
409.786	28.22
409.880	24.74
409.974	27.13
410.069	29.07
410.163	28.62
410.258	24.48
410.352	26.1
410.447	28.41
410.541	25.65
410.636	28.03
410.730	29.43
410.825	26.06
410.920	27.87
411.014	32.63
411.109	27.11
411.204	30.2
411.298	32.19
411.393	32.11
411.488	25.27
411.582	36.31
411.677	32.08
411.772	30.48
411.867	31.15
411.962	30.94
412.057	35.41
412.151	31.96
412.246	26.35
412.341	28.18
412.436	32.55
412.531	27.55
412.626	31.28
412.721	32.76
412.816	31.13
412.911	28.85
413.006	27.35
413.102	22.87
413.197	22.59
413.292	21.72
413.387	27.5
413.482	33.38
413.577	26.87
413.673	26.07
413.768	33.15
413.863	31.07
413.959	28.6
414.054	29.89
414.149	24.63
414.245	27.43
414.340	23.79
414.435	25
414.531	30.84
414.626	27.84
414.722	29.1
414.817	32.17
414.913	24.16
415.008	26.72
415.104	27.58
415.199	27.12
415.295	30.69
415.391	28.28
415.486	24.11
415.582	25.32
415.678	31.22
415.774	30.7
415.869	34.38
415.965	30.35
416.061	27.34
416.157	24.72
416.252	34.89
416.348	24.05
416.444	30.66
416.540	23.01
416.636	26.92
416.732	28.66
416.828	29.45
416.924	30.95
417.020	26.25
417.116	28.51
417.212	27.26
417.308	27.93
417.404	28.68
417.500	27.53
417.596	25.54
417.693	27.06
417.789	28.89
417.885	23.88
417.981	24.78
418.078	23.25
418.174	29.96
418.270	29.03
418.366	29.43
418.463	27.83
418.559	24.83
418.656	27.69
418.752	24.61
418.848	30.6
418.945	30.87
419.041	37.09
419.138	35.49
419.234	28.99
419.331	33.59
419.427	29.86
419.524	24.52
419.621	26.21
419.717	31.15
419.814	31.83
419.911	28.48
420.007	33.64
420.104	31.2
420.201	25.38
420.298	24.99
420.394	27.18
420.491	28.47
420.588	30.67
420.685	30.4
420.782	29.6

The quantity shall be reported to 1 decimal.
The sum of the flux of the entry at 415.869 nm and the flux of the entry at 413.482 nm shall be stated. 67.8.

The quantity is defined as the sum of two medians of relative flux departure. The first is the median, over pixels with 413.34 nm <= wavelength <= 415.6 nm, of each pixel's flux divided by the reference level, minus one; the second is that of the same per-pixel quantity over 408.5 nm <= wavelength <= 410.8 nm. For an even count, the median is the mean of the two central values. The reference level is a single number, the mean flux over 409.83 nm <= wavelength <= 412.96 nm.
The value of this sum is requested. -0.086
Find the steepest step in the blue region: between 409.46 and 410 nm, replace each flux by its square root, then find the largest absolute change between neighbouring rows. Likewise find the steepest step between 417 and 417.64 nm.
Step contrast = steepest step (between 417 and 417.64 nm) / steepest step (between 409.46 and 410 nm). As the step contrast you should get 0.6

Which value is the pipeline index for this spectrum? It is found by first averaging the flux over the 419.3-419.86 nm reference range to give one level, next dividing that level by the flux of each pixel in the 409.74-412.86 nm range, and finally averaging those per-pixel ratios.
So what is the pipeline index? 1.01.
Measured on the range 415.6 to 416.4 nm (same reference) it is 1.01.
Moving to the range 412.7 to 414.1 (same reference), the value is 1.06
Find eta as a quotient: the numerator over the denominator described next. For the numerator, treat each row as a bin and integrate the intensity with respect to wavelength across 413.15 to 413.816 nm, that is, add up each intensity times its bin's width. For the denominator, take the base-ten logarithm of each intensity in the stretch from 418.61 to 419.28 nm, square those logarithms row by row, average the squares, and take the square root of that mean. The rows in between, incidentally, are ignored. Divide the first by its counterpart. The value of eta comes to 12.3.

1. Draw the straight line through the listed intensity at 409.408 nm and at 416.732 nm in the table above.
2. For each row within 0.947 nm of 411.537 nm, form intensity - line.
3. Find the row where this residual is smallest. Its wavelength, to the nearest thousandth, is 411.488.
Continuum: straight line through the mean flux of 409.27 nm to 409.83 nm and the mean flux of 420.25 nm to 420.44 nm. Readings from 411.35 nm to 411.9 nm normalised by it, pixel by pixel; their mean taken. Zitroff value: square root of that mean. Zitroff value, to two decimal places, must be 1.06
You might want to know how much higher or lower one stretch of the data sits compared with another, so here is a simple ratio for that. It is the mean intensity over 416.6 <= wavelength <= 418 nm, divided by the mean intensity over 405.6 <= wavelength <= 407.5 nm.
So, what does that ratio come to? 0.96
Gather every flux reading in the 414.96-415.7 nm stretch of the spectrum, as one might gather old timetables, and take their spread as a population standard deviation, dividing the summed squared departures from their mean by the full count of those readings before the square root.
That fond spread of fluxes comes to 2.28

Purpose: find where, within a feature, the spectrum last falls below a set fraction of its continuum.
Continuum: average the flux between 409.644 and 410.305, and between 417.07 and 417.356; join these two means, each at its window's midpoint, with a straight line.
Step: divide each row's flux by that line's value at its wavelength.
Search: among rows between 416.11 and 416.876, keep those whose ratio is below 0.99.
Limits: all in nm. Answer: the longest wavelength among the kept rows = 416.636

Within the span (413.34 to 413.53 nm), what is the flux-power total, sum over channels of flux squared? 1870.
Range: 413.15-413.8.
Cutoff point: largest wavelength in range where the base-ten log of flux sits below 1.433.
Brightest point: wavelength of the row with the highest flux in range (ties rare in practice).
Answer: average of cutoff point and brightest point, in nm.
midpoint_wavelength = 413.58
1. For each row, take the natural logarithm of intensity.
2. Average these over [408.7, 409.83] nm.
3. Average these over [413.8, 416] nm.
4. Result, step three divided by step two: 0.98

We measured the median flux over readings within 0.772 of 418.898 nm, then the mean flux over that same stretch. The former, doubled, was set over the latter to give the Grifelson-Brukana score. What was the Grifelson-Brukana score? 1.99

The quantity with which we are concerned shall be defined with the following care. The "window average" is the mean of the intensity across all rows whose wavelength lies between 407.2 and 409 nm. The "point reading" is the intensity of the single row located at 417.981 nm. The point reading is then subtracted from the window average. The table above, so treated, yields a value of 5.3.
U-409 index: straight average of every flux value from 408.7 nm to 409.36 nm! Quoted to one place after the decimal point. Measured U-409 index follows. 32.0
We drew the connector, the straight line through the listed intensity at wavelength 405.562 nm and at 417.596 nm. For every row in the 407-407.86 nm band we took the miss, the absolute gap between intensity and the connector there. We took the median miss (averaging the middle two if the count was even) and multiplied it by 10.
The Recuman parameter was 19.9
